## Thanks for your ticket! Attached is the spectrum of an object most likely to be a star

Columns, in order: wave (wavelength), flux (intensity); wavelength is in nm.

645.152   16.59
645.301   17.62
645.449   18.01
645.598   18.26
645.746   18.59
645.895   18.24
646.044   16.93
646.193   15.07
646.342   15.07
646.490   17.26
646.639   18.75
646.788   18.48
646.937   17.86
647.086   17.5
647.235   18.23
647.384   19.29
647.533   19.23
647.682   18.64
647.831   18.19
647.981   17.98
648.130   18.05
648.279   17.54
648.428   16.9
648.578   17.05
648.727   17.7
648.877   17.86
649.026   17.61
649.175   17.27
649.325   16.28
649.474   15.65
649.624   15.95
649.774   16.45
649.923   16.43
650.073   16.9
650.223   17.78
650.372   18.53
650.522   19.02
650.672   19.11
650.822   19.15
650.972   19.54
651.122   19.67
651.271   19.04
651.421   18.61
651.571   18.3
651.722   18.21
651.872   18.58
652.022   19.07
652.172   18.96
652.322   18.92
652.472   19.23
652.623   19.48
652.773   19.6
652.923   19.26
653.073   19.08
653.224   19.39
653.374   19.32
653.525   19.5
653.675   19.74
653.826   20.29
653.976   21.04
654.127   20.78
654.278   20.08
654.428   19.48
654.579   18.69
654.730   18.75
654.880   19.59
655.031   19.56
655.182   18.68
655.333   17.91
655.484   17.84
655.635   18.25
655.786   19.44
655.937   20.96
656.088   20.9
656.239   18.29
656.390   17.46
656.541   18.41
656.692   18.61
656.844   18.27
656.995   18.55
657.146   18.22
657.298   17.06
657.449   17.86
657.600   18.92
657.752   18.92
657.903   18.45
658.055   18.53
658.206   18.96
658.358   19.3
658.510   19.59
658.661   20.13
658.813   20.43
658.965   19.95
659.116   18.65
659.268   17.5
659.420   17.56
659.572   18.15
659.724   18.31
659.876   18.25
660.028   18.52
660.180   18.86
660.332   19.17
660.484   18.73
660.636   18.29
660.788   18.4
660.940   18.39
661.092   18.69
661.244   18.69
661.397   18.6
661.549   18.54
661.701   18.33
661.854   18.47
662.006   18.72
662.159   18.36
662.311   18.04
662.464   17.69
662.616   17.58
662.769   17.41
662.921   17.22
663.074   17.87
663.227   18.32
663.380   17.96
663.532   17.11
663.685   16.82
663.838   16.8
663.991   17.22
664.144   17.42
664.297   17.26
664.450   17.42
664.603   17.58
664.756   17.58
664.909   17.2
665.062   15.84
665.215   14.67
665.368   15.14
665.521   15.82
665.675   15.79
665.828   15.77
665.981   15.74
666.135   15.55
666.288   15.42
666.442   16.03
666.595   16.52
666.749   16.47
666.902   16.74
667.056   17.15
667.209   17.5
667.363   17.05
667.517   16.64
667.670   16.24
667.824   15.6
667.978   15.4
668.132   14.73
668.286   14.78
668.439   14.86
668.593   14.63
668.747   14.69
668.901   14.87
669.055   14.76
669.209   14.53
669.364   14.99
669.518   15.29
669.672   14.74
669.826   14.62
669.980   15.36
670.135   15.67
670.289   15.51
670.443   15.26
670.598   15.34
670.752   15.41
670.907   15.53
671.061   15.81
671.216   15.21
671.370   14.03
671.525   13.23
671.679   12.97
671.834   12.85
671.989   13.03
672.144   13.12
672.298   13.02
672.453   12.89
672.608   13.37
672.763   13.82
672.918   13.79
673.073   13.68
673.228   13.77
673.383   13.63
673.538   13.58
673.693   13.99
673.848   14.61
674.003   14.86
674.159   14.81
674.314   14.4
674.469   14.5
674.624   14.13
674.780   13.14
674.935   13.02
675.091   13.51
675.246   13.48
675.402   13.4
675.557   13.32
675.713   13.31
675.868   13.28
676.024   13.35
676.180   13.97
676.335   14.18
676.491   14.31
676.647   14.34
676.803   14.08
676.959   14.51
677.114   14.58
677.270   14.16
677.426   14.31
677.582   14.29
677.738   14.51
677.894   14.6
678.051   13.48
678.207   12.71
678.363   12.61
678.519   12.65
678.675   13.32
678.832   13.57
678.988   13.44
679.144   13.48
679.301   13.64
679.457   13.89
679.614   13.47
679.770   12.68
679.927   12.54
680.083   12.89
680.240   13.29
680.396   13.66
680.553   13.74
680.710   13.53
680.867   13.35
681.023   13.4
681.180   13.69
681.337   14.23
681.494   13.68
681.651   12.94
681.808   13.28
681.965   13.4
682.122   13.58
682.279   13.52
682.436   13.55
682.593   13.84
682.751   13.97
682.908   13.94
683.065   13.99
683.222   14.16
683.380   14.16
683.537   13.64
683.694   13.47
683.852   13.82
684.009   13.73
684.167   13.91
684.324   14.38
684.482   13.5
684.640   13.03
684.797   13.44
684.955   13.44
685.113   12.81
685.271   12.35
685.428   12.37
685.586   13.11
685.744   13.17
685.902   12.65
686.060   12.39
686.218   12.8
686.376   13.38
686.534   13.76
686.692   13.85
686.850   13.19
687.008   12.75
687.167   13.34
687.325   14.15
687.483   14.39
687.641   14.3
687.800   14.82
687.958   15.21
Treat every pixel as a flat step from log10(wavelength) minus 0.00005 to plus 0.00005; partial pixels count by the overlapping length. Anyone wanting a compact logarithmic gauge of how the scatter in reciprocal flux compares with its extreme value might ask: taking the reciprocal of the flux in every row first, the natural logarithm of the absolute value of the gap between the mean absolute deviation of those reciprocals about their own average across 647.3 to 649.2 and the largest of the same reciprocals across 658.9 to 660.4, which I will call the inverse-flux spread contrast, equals -2.89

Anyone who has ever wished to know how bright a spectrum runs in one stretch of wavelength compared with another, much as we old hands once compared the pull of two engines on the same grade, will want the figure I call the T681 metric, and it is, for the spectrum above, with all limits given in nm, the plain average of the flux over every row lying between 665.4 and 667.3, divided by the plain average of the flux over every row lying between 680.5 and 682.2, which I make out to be 1.20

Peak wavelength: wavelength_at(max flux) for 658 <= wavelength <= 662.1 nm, 658.813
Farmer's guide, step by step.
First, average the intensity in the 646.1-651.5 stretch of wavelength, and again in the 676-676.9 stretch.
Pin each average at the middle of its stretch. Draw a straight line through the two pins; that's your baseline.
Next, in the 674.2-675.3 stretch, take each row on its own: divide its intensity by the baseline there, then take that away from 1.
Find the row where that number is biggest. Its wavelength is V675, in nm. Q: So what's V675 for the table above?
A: 674.935 nm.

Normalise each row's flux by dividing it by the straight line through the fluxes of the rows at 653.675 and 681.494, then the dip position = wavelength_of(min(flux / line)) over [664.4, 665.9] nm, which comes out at 665.215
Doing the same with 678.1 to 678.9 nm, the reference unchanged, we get 678.363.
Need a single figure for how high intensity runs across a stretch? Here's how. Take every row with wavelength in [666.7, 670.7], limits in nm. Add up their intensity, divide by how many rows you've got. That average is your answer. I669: 15.5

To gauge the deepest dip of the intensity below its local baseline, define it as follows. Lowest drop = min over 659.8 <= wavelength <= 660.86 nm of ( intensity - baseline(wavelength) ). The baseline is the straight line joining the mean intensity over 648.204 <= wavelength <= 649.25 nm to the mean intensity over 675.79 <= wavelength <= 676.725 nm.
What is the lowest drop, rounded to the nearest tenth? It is 2.3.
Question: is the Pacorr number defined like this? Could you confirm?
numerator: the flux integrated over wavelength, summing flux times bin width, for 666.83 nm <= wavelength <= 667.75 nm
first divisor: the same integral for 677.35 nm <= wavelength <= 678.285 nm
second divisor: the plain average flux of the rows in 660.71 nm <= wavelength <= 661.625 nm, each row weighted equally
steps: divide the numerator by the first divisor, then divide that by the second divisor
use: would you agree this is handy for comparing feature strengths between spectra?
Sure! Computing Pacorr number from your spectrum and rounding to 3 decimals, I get 0.064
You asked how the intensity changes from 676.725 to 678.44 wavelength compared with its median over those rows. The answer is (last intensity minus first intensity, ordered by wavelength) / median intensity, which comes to -0.10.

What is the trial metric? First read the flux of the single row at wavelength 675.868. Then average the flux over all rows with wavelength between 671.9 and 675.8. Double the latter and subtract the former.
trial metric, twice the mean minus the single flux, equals 14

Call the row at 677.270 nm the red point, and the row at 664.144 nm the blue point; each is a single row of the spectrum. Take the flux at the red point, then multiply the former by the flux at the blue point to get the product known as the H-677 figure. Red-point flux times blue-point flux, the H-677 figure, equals 247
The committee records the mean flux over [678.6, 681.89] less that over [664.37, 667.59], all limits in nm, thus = -2.9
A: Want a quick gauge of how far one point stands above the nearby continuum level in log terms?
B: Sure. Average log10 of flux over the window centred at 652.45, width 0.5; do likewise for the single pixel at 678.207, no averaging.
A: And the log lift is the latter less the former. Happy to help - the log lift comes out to -0.18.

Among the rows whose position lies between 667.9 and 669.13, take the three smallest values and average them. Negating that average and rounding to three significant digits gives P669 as -14.7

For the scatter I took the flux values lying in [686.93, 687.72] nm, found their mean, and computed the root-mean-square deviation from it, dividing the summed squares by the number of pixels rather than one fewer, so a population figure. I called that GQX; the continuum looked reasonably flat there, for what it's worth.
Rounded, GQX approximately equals 0.64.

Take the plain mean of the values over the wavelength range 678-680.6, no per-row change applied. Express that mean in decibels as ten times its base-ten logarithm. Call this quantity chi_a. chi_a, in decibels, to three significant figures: 11.2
